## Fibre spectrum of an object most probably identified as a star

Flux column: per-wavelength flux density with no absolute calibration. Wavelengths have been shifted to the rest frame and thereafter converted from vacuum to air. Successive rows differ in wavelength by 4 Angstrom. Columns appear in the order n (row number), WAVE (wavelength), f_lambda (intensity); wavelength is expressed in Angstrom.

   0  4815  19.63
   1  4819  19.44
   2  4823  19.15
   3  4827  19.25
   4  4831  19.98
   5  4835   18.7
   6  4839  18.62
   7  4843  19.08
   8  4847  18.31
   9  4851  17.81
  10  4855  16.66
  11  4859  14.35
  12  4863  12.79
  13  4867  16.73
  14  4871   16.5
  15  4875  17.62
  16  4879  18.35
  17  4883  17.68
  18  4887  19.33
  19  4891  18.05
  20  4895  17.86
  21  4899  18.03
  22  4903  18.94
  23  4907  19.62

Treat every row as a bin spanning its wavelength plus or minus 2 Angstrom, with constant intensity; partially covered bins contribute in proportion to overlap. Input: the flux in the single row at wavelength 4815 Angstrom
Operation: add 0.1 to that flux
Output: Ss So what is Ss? 19.7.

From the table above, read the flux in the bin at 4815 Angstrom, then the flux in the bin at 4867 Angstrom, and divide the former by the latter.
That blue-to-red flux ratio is 1.2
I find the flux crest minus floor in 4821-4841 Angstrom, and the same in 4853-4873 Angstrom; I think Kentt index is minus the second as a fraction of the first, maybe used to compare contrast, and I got -2.9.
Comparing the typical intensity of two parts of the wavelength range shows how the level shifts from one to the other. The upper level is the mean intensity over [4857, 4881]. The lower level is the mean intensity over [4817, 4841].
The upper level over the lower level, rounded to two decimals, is 0.84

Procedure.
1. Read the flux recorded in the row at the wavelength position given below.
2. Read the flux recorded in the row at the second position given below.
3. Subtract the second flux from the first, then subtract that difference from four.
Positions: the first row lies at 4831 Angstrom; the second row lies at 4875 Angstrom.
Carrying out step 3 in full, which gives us 1.6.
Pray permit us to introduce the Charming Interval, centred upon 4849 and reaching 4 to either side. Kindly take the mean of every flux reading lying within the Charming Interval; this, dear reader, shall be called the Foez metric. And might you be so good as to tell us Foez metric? 18.1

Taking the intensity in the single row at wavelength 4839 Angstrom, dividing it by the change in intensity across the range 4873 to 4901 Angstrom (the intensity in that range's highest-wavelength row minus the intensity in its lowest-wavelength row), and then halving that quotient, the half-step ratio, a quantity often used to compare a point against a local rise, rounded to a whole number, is 23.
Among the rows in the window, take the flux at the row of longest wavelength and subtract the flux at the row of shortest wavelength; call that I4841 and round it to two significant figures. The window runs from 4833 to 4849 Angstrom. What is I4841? -0.39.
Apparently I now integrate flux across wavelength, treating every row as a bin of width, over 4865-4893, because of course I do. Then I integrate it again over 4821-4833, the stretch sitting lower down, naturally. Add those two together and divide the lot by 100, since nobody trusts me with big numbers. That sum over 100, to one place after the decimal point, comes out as 7.3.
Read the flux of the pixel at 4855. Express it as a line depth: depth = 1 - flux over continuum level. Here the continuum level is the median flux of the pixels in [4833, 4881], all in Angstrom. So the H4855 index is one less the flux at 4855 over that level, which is 0.060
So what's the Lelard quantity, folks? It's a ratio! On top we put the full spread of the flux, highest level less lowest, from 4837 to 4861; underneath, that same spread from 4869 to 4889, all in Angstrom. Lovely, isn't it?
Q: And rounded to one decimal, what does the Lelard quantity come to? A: 1.7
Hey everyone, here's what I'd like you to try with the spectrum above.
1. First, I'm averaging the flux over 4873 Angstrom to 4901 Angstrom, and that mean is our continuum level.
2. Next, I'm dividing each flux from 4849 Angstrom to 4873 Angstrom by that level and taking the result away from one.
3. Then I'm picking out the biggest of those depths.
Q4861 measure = 0.29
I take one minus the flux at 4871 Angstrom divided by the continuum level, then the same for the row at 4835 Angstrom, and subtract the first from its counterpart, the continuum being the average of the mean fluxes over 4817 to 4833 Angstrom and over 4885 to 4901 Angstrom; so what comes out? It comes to -0.12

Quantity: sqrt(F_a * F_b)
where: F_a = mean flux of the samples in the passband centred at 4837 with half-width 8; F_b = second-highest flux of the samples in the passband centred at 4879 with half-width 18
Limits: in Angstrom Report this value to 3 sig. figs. 18.7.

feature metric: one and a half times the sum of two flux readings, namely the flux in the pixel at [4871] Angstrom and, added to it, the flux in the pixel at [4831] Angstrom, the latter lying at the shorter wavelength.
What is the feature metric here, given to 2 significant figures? 55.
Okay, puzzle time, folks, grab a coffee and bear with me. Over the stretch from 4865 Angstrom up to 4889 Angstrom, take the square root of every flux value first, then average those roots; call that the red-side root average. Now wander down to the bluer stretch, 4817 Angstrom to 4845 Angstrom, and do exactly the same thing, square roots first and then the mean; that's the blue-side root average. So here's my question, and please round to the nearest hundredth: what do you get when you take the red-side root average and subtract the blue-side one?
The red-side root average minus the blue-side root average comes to -0.17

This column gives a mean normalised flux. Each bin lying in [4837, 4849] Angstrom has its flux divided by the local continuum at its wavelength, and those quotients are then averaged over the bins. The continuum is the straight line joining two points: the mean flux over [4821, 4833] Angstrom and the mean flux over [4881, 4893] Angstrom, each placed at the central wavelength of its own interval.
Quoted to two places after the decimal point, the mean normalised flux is 0.97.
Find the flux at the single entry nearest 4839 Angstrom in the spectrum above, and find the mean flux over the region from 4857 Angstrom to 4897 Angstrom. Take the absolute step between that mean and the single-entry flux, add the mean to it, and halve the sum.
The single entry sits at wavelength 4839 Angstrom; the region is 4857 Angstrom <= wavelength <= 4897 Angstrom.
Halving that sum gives 9.31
